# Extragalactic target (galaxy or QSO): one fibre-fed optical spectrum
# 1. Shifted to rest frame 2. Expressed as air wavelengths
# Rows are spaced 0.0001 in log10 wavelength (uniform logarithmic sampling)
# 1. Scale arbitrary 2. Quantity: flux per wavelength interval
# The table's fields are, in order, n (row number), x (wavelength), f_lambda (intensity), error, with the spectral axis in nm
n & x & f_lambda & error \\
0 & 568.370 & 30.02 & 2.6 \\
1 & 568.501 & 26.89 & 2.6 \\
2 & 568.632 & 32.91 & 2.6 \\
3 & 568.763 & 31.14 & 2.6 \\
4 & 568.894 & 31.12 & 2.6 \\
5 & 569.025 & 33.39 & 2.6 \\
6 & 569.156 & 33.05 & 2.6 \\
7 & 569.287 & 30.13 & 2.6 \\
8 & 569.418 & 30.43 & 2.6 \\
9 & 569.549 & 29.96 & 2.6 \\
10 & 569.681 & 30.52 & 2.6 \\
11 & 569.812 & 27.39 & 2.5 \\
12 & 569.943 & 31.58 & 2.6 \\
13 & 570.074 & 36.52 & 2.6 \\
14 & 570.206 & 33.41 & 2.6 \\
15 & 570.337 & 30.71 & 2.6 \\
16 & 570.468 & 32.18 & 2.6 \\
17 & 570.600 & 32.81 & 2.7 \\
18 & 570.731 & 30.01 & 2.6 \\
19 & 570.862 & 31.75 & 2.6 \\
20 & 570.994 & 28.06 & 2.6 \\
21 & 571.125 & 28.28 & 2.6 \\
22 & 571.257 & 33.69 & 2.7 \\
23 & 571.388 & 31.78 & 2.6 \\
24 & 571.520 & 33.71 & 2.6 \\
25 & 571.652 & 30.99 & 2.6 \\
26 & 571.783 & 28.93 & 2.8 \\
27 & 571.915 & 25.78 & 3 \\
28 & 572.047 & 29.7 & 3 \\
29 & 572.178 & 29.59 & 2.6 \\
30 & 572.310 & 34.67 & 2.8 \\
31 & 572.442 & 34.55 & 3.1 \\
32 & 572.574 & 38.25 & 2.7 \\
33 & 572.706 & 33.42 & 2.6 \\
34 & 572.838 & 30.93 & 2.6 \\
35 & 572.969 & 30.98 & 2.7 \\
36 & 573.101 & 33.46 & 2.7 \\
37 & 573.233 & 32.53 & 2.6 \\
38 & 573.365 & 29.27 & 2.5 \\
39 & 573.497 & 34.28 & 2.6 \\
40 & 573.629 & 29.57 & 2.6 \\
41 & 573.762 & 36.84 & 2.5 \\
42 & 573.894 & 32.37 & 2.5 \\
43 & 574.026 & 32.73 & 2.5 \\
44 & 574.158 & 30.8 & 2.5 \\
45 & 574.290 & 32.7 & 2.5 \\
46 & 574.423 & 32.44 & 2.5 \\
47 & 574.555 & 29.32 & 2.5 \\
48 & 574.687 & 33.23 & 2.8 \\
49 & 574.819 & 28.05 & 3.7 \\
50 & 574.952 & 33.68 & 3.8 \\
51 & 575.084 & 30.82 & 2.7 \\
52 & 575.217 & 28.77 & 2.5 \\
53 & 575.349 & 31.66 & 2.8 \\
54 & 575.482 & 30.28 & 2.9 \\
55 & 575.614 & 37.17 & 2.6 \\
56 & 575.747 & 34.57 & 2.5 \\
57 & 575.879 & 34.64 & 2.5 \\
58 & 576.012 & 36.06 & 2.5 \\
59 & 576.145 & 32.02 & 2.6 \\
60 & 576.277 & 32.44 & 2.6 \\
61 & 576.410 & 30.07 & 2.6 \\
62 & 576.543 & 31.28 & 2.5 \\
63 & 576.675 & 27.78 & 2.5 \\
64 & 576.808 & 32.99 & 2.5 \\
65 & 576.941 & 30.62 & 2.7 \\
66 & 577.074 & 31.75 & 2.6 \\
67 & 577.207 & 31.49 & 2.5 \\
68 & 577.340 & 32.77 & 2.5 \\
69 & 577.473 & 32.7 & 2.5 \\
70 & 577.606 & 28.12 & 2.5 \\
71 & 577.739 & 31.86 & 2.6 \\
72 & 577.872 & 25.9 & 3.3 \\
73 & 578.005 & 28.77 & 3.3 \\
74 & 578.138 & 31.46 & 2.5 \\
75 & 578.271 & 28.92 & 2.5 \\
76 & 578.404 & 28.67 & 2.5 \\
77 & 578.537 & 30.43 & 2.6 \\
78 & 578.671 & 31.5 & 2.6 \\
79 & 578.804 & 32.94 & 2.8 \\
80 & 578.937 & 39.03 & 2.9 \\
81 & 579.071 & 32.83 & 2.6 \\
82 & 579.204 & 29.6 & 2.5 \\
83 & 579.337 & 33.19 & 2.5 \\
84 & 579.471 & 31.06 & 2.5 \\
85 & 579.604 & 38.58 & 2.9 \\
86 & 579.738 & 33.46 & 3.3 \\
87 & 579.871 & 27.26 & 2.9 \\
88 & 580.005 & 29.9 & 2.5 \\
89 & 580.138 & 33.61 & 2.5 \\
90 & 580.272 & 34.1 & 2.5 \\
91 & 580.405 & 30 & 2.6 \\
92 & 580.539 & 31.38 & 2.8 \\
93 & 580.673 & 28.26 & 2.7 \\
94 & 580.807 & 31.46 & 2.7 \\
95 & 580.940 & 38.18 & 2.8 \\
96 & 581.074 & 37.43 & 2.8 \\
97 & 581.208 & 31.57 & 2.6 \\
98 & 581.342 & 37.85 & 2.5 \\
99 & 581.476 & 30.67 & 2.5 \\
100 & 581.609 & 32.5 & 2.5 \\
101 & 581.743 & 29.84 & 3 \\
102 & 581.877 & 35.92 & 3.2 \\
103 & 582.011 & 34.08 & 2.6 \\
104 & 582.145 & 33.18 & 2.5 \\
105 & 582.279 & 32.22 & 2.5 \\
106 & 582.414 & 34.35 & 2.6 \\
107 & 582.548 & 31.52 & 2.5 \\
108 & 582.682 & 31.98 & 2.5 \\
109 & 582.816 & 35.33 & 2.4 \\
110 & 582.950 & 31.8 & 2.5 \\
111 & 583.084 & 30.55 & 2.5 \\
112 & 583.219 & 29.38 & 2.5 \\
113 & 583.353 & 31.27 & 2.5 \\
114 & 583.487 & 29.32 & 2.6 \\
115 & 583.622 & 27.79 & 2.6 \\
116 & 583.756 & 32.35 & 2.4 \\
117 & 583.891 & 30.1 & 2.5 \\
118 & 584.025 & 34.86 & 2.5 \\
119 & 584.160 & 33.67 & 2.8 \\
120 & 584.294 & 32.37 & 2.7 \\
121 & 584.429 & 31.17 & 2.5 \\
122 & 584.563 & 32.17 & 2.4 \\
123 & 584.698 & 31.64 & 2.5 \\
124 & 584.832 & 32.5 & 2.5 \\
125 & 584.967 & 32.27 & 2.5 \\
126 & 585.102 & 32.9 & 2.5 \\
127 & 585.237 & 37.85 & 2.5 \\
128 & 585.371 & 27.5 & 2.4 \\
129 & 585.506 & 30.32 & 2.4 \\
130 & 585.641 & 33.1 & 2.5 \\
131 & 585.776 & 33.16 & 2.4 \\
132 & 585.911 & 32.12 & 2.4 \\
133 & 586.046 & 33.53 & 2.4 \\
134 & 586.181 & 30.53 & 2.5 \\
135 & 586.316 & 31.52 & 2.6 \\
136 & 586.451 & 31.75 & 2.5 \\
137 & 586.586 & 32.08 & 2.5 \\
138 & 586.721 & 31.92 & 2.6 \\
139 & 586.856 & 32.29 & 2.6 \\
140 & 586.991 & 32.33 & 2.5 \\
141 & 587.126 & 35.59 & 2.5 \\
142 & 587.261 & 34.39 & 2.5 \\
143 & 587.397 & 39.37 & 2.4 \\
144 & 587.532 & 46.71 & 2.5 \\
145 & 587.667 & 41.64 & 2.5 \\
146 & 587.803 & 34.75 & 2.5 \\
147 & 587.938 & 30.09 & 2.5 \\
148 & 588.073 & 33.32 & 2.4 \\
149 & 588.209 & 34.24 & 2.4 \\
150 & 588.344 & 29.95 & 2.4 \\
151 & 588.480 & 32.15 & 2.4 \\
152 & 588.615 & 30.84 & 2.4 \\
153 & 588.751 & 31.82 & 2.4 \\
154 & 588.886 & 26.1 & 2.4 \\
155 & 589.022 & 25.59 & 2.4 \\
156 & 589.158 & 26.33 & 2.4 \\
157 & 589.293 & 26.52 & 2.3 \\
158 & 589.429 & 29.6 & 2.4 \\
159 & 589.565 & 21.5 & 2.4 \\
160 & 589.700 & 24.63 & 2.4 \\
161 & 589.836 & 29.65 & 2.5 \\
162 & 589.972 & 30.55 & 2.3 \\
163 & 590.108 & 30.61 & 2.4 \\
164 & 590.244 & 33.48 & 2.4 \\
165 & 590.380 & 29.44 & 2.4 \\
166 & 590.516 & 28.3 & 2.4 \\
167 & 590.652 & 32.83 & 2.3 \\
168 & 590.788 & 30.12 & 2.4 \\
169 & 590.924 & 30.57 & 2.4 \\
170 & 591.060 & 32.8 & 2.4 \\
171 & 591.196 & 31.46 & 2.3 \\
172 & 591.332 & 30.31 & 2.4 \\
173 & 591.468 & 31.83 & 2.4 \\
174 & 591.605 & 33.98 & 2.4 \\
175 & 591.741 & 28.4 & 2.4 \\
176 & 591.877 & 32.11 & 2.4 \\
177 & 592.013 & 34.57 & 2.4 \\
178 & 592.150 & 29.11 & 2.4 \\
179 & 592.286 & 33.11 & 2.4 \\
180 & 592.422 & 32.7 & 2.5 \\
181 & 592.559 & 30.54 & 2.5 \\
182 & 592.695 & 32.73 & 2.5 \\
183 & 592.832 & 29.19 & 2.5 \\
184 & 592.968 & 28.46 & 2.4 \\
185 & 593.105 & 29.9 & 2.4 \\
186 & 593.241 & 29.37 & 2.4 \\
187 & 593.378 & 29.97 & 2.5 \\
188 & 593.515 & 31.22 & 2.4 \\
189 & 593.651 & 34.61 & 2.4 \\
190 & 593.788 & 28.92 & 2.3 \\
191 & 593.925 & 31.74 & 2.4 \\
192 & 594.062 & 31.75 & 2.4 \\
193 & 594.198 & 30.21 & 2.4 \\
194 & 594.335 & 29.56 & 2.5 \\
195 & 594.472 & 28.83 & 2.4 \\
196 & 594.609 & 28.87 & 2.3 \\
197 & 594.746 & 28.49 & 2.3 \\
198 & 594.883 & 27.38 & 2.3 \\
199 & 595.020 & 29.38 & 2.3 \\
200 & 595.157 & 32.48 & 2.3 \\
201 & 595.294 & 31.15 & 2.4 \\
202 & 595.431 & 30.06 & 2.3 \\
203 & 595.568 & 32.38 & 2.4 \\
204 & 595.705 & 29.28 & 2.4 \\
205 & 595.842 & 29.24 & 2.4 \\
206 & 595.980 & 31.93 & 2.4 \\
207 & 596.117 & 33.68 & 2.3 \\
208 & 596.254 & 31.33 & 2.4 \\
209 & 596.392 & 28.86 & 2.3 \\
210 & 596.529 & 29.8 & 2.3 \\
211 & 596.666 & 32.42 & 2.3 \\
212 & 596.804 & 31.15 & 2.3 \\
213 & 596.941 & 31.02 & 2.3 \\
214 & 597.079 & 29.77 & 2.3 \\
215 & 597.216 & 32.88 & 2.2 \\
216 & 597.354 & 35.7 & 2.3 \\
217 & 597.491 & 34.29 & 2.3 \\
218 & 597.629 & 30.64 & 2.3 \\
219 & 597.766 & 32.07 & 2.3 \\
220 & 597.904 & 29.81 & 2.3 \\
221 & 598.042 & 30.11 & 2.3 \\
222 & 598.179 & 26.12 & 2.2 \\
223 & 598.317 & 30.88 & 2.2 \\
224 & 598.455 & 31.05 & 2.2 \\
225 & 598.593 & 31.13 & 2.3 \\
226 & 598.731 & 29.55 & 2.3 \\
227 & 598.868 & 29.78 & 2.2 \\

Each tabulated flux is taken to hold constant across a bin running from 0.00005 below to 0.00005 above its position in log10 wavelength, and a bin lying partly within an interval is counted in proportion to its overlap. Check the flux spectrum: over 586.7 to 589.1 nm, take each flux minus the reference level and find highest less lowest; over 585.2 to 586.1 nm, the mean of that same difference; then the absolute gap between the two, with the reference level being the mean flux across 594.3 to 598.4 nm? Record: 19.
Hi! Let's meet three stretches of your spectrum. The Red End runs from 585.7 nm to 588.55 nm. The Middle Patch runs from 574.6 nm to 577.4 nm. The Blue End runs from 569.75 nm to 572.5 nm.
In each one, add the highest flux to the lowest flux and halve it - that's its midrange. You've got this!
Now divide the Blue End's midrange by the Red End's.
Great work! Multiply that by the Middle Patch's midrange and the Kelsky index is 26.4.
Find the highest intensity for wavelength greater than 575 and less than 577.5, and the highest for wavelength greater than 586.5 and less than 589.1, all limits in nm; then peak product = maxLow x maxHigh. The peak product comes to 1736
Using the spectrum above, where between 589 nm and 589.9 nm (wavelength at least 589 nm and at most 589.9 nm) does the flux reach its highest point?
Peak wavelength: 589.836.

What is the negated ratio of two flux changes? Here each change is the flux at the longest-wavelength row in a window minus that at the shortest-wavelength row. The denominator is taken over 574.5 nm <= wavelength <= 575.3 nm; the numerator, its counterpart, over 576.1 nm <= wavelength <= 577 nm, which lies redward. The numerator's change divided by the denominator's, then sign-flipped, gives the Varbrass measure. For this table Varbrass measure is -2.5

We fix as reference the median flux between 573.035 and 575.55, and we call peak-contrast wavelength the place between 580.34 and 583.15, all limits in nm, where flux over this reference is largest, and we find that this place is 580.940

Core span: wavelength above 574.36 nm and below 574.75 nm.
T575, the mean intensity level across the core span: 31.7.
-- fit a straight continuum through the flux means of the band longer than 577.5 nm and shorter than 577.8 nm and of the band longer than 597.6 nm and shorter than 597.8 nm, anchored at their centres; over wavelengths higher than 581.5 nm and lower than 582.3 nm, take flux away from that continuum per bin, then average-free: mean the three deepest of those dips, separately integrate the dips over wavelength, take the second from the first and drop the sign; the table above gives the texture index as 0.9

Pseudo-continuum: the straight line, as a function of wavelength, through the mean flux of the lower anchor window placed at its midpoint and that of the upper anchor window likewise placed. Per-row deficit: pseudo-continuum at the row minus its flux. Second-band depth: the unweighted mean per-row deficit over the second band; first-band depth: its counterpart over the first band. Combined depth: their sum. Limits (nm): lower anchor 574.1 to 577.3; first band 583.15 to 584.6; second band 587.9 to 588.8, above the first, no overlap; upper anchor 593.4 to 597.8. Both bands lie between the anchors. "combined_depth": -0.3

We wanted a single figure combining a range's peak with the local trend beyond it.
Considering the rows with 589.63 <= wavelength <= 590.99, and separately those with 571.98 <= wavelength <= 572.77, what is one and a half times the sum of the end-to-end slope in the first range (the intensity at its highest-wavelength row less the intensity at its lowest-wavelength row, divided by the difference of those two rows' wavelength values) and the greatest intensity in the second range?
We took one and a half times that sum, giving 65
